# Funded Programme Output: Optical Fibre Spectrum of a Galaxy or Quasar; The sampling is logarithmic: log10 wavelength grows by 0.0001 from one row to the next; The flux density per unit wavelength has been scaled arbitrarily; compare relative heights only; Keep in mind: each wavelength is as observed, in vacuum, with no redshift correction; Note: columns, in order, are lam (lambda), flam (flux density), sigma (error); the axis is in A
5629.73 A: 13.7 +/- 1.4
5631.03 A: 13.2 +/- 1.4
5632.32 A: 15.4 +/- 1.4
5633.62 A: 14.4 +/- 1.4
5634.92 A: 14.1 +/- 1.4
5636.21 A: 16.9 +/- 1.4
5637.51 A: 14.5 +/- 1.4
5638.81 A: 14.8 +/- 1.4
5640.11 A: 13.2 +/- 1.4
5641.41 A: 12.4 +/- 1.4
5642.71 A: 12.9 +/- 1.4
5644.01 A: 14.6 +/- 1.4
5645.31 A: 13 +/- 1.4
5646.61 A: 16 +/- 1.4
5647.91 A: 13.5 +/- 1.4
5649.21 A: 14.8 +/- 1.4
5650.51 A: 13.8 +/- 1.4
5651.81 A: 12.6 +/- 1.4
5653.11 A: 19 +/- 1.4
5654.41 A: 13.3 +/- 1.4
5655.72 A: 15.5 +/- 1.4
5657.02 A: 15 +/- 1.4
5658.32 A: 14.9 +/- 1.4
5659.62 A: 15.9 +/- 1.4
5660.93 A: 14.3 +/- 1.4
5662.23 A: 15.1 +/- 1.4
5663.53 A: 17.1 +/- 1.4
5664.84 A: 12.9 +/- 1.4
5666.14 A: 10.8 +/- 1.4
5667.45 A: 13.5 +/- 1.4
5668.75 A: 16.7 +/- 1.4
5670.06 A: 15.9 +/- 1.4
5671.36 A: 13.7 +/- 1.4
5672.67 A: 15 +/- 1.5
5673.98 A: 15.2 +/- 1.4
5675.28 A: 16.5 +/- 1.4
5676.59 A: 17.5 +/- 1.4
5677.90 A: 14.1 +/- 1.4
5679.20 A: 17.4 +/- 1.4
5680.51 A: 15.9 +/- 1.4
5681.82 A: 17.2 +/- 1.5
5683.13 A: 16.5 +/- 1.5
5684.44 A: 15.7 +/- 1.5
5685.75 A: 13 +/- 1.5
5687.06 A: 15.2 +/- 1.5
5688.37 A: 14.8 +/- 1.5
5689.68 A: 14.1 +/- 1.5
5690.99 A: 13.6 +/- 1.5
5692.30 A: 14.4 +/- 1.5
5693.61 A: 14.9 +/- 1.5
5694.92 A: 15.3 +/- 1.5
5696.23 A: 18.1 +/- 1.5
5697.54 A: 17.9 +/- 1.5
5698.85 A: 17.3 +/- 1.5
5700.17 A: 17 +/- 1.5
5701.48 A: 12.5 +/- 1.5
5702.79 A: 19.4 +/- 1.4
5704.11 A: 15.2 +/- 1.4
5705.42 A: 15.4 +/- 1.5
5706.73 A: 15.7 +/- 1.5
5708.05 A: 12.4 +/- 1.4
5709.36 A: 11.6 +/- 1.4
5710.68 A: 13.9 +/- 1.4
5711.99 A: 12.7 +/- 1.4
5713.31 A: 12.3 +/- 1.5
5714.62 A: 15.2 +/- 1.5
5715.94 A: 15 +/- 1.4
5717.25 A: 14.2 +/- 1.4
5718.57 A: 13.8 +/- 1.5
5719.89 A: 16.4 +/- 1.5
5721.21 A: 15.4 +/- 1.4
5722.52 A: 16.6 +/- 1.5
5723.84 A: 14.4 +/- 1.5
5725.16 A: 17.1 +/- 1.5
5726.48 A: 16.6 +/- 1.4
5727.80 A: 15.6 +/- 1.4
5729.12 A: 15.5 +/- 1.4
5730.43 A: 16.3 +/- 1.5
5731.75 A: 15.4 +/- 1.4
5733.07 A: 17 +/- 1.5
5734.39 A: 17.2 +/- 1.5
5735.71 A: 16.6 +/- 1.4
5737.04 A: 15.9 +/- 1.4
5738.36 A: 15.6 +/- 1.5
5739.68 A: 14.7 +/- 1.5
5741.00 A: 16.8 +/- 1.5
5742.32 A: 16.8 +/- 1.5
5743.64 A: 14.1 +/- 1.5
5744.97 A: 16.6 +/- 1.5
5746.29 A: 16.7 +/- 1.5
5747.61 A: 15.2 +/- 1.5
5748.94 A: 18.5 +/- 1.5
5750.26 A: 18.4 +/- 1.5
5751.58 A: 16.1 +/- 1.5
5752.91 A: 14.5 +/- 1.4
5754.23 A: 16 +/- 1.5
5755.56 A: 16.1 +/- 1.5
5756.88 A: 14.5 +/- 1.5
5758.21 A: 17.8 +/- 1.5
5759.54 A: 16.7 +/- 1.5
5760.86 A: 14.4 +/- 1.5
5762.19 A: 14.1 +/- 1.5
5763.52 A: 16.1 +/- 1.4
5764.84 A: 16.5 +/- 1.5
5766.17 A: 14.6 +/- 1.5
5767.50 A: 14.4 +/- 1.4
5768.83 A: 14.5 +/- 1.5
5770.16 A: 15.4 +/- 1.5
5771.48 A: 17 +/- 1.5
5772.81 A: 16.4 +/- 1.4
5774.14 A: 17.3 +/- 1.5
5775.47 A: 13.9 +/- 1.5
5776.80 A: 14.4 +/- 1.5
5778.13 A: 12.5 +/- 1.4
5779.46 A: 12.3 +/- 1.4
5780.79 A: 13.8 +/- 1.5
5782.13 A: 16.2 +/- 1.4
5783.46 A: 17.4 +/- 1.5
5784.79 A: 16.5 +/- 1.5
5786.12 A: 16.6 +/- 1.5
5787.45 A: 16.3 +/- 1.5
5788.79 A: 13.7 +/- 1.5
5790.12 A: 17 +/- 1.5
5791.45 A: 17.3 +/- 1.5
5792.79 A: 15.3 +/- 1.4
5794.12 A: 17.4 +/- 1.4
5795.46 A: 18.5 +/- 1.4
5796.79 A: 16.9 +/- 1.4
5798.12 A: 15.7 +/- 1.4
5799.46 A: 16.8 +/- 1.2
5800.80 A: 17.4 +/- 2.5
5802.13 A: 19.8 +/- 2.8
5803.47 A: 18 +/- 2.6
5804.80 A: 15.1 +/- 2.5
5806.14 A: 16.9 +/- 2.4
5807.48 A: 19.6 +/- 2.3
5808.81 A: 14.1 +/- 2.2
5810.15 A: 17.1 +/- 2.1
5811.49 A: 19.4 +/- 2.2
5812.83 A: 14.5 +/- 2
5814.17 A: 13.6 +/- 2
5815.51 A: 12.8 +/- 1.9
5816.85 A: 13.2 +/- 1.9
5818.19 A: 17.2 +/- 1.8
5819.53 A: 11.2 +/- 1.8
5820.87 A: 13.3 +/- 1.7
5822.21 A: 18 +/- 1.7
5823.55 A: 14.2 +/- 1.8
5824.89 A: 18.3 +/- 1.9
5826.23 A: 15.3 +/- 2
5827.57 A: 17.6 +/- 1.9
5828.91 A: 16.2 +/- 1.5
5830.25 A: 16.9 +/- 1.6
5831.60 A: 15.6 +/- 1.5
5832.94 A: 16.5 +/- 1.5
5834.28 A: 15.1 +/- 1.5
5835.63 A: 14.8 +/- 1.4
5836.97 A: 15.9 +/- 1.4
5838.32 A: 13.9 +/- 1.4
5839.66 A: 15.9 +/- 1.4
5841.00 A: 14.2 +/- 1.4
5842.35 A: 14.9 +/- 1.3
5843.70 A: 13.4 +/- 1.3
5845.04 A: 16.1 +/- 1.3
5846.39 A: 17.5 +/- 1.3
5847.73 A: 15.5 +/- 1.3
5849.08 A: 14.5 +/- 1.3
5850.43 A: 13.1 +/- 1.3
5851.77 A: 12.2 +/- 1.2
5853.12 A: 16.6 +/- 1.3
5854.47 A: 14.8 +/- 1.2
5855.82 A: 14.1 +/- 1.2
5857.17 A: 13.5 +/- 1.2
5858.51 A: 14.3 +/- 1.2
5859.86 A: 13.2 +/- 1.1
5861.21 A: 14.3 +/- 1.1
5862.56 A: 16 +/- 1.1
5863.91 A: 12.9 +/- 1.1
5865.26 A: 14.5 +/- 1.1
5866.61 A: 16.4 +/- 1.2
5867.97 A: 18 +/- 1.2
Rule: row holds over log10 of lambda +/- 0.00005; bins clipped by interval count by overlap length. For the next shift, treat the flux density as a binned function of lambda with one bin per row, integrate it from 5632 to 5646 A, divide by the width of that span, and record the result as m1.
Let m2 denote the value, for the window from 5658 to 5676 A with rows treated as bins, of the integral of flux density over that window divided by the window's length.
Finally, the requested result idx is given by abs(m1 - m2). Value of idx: 0.7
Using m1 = 14.2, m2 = 14.8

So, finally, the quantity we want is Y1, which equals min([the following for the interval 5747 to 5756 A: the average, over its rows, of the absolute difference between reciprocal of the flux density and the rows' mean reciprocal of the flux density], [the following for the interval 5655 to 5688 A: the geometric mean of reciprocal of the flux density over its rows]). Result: 0.0041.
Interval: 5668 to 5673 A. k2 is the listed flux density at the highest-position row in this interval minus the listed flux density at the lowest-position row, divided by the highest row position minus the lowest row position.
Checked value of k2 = -0.43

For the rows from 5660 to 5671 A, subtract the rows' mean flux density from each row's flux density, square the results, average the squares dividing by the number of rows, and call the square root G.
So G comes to 2.0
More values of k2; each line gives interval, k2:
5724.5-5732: -0.26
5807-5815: -0.90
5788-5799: 0.21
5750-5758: -0.59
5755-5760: 0.15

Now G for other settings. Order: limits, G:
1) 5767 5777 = 1.2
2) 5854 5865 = 0.9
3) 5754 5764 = 1.2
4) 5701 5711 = 2.3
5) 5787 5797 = 1.4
